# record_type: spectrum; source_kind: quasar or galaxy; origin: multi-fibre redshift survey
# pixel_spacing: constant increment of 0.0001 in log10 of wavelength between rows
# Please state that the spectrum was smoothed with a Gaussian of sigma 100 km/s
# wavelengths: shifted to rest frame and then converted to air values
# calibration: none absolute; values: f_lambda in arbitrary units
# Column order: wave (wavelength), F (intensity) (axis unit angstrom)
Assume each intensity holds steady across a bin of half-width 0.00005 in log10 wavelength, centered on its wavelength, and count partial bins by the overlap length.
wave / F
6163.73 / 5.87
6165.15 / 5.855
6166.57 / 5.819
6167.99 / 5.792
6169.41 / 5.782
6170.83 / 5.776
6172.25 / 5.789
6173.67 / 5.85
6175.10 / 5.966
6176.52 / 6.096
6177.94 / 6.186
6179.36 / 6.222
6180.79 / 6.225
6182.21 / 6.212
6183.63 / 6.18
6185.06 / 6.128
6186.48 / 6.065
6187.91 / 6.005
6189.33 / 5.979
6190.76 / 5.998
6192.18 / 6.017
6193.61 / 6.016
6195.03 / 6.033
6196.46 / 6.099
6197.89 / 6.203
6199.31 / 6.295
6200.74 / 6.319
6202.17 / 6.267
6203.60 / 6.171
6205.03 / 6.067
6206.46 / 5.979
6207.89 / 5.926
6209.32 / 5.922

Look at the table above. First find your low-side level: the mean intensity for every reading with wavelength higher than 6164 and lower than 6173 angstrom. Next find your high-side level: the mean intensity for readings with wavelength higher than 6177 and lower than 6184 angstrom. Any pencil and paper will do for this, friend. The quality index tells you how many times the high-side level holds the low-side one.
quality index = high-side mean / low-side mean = 1.07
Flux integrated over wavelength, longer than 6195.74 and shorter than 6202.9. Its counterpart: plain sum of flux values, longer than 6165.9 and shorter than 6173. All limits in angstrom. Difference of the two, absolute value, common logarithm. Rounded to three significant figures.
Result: 1.19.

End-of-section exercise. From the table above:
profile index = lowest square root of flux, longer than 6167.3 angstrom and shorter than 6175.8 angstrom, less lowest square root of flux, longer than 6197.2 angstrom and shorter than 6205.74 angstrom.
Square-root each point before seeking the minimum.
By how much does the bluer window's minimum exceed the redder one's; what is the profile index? -0.06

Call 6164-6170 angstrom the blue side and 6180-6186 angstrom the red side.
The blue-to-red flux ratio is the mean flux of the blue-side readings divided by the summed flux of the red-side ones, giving 0.235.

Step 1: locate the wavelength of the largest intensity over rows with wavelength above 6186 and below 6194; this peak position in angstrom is 6186.48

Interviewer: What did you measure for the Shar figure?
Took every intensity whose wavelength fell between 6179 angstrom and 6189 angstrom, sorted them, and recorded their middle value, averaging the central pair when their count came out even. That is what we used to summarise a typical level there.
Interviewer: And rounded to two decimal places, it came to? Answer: 6.18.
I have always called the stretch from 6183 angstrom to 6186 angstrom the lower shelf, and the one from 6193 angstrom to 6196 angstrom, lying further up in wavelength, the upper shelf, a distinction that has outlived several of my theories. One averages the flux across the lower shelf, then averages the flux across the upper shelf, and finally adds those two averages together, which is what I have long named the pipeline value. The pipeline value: 12.18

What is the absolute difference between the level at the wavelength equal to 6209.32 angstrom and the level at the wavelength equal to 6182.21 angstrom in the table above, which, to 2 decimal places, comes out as 0.29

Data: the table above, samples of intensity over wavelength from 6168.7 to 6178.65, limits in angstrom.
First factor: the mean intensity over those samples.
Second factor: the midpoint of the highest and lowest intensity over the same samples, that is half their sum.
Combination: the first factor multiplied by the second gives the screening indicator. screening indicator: 35.4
